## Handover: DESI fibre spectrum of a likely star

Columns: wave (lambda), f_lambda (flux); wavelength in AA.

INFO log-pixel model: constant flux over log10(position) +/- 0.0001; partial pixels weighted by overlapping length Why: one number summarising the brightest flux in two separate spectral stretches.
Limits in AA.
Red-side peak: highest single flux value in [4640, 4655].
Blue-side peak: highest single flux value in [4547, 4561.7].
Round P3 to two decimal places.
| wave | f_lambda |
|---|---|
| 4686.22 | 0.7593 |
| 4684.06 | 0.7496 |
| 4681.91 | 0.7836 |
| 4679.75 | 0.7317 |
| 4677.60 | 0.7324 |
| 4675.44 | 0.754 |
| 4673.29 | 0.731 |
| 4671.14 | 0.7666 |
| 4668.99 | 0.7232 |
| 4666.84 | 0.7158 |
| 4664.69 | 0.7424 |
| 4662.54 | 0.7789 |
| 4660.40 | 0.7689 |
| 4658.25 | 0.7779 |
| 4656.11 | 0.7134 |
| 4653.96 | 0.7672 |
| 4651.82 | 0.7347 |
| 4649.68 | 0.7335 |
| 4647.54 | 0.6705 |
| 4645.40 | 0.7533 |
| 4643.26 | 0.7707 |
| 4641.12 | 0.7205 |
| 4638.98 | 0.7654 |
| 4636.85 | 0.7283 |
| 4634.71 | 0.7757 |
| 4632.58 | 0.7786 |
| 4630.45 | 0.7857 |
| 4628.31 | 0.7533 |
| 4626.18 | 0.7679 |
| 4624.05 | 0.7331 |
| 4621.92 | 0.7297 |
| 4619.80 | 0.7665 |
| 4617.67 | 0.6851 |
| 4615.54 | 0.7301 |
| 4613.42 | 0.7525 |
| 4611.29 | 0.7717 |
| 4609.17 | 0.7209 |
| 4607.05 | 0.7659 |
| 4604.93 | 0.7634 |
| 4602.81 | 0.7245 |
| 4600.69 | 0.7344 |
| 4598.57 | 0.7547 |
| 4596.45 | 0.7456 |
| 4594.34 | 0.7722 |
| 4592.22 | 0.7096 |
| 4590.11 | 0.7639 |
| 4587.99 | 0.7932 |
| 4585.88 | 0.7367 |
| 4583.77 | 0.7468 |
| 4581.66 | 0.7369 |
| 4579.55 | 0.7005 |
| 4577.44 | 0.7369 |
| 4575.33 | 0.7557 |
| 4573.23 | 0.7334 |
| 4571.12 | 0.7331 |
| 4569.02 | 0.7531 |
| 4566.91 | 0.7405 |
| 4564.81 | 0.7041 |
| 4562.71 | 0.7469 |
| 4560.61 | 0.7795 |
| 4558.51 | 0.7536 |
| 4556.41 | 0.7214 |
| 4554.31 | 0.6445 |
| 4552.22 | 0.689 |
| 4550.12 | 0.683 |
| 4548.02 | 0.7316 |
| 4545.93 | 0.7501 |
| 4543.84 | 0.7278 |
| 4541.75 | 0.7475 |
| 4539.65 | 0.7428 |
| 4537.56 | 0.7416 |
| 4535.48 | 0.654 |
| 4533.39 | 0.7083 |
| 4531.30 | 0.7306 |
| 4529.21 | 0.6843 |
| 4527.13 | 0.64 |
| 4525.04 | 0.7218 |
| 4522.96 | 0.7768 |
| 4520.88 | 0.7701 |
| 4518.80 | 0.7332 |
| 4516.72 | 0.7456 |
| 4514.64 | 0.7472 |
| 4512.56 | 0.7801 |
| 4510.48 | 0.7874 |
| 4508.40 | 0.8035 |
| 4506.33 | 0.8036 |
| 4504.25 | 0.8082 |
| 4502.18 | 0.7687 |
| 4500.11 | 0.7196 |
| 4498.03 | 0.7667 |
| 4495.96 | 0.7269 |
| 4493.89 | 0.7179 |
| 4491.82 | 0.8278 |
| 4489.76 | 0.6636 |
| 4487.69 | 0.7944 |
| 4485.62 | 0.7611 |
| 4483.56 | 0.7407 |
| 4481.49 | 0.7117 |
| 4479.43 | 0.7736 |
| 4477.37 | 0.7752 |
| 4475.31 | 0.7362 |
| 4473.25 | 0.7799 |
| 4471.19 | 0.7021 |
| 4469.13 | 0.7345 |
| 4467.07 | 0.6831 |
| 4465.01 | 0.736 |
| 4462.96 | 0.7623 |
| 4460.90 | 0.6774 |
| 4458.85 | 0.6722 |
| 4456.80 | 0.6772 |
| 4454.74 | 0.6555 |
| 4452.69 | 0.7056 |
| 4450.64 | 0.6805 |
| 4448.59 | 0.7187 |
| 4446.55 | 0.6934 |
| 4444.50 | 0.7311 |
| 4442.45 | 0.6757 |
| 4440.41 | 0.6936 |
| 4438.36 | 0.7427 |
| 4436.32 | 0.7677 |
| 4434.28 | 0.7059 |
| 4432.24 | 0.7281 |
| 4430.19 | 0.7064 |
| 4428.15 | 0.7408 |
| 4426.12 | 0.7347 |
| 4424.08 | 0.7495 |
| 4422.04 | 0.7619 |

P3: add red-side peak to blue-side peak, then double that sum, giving 3.10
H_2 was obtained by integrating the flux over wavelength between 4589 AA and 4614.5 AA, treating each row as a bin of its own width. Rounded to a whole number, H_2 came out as 19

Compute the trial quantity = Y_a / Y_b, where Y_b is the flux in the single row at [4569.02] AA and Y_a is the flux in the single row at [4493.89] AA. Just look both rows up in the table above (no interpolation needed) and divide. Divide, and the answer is 0.95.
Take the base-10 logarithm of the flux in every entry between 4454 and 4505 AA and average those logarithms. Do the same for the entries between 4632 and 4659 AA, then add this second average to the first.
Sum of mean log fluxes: -0.263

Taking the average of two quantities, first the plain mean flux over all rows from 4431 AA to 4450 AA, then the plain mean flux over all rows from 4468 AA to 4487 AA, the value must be 0.732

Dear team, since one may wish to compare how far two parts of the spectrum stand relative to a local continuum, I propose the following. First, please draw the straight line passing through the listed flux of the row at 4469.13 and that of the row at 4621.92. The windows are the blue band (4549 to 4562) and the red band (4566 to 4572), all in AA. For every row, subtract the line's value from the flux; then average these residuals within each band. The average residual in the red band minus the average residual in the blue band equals 0.03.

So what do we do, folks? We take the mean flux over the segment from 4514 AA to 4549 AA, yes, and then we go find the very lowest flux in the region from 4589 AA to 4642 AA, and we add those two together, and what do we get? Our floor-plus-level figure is 1.41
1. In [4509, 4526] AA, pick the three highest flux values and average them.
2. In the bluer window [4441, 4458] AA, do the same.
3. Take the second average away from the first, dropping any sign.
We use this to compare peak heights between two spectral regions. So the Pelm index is 0.063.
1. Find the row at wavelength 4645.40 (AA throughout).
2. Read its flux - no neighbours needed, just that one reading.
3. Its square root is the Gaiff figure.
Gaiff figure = 0.868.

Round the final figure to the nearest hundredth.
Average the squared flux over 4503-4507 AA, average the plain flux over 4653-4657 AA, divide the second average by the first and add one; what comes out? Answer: 2.14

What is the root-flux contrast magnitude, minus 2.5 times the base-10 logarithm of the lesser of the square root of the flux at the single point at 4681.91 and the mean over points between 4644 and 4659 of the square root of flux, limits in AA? 0.167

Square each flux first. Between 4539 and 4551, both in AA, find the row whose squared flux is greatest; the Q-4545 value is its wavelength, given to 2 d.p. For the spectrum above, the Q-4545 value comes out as 4545.93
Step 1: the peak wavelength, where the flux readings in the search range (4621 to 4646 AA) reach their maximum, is 4630.45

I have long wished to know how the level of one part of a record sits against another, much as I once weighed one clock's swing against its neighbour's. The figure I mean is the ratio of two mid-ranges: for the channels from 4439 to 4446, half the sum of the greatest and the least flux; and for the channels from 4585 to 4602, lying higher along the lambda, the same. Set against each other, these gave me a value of 0.936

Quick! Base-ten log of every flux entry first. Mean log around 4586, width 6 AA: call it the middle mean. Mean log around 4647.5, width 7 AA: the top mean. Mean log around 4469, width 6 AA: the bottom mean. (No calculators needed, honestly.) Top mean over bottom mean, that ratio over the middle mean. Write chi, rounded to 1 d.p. -7.9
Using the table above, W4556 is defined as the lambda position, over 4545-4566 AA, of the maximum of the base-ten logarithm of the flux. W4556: 4560.61 AA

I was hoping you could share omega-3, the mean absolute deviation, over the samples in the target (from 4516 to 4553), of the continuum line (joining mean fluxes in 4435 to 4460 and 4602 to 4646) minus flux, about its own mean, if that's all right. 0.030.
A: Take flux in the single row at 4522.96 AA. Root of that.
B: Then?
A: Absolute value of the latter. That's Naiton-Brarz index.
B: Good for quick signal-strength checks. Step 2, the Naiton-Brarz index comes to 0.881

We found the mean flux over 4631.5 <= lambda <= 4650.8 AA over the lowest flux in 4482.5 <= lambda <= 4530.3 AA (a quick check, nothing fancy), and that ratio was 1.16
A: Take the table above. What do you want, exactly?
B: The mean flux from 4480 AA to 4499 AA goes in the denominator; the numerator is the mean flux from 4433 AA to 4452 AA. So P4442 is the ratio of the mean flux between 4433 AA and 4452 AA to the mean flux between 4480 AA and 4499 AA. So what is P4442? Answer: 0.955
